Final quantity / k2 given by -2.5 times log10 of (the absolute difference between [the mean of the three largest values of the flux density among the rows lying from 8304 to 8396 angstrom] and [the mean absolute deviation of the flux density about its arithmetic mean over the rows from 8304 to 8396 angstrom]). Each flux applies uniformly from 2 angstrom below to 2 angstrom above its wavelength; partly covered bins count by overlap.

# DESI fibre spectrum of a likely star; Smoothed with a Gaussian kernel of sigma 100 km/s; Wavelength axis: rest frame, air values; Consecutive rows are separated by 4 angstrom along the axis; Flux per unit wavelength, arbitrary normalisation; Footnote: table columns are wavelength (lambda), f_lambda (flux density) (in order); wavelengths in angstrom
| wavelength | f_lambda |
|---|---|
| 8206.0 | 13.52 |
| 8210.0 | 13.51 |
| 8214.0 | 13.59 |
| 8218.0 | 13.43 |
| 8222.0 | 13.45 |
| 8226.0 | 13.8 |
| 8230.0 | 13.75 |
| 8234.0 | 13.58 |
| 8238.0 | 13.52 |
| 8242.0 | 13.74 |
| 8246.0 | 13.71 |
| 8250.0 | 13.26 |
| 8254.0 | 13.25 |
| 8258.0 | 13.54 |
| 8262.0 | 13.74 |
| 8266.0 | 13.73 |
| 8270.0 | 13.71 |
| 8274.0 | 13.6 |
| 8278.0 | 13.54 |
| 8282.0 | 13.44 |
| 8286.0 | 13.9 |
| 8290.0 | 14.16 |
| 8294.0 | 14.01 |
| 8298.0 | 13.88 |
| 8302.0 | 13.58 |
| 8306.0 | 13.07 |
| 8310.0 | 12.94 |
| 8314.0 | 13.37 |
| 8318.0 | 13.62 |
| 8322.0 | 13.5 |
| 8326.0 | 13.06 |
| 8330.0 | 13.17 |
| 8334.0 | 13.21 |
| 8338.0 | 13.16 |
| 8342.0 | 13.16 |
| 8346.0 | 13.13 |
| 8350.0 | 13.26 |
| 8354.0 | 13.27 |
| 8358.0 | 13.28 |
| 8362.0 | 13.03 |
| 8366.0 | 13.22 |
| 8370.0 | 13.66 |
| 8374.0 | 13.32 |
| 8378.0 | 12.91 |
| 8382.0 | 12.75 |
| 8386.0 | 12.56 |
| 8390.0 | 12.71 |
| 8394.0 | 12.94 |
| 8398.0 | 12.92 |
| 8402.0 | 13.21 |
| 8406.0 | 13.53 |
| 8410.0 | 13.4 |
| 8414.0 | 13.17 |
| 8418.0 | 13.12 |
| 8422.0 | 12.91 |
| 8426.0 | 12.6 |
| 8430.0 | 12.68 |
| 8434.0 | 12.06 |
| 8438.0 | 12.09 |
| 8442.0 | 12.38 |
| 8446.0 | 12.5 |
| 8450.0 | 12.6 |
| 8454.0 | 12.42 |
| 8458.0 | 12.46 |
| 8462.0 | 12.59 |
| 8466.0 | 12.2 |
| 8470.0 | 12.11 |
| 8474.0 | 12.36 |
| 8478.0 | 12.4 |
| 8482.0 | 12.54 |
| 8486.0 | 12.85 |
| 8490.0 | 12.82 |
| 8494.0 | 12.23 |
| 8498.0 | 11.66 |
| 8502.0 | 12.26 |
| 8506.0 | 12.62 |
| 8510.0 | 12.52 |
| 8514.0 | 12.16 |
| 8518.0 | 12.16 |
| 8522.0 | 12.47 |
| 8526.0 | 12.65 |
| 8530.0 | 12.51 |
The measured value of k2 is -2.82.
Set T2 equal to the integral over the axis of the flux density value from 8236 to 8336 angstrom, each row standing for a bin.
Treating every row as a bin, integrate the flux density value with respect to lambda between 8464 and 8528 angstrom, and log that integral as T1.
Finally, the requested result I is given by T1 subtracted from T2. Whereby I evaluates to 561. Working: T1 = 792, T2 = 1353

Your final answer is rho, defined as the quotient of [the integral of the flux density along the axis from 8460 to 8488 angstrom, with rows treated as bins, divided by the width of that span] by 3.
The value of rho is 4.15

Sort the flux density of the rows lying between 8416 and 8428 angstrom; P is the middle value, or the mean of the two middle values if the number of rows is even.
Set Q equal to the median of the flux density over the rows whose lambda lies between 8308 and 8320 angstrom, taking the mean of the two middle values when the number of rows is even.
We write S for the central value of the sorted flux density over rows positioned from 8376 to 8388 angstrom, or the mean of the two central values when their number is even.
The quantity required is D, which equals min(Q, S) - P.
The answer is -0.2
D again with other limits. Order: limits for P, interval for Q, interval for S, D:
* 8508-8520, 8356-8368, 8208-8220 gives 1.1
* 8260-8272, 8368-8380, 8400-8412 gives -0.4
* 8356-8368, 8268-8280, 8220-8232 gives 0.4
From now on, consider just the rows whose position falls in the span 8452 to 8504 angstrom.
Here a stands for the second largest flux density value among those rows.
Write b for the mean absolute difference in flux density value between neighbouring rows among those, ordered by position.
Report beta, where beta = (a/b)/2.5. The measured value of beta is 19.4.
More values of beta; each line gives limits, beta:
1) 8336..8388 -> 29.6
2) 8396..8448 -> 24.0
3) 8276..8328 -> 20.5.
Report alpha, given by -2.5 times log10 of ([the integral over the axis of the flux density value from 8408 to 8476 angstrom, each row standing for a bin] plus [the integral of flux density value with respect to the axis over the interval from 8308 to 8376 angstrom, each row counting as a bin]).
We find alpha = -8.11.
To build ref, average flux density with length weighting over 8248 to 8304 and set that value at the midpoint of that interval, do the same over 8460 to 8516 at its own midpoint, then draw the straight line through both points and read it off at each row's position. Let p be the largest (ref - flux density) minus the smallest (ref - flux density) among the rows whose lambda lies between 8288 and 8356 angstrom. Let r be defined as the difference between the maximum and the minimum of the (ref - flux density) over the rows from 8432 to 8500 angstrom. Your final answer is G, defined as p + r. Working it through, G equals 2.22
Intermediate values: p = 1.10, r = 1.12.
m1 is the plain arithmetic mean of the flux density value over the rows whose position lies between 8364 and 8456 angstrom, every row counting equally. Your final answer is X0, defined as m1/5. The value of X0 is 2.57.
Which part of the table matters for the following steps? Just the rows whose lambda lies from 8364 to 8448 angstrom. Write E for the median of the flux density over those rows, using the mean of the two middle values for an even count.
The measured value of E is 12.91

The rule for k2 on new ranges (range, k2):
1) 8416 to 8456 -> -2.76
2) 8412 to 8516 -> -2.77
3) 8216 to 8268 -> -2.83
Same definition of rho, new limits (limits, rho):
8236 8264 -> 4.51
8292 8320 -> 4.50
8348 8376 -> 4.43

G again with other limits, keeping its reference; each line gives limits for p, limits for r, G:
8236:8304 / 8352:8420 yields 2.23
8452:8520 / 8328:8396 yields 2.12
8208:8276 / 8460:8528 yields 1.76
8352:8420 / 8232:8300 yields 2.23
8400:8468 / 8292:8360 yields 2.27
